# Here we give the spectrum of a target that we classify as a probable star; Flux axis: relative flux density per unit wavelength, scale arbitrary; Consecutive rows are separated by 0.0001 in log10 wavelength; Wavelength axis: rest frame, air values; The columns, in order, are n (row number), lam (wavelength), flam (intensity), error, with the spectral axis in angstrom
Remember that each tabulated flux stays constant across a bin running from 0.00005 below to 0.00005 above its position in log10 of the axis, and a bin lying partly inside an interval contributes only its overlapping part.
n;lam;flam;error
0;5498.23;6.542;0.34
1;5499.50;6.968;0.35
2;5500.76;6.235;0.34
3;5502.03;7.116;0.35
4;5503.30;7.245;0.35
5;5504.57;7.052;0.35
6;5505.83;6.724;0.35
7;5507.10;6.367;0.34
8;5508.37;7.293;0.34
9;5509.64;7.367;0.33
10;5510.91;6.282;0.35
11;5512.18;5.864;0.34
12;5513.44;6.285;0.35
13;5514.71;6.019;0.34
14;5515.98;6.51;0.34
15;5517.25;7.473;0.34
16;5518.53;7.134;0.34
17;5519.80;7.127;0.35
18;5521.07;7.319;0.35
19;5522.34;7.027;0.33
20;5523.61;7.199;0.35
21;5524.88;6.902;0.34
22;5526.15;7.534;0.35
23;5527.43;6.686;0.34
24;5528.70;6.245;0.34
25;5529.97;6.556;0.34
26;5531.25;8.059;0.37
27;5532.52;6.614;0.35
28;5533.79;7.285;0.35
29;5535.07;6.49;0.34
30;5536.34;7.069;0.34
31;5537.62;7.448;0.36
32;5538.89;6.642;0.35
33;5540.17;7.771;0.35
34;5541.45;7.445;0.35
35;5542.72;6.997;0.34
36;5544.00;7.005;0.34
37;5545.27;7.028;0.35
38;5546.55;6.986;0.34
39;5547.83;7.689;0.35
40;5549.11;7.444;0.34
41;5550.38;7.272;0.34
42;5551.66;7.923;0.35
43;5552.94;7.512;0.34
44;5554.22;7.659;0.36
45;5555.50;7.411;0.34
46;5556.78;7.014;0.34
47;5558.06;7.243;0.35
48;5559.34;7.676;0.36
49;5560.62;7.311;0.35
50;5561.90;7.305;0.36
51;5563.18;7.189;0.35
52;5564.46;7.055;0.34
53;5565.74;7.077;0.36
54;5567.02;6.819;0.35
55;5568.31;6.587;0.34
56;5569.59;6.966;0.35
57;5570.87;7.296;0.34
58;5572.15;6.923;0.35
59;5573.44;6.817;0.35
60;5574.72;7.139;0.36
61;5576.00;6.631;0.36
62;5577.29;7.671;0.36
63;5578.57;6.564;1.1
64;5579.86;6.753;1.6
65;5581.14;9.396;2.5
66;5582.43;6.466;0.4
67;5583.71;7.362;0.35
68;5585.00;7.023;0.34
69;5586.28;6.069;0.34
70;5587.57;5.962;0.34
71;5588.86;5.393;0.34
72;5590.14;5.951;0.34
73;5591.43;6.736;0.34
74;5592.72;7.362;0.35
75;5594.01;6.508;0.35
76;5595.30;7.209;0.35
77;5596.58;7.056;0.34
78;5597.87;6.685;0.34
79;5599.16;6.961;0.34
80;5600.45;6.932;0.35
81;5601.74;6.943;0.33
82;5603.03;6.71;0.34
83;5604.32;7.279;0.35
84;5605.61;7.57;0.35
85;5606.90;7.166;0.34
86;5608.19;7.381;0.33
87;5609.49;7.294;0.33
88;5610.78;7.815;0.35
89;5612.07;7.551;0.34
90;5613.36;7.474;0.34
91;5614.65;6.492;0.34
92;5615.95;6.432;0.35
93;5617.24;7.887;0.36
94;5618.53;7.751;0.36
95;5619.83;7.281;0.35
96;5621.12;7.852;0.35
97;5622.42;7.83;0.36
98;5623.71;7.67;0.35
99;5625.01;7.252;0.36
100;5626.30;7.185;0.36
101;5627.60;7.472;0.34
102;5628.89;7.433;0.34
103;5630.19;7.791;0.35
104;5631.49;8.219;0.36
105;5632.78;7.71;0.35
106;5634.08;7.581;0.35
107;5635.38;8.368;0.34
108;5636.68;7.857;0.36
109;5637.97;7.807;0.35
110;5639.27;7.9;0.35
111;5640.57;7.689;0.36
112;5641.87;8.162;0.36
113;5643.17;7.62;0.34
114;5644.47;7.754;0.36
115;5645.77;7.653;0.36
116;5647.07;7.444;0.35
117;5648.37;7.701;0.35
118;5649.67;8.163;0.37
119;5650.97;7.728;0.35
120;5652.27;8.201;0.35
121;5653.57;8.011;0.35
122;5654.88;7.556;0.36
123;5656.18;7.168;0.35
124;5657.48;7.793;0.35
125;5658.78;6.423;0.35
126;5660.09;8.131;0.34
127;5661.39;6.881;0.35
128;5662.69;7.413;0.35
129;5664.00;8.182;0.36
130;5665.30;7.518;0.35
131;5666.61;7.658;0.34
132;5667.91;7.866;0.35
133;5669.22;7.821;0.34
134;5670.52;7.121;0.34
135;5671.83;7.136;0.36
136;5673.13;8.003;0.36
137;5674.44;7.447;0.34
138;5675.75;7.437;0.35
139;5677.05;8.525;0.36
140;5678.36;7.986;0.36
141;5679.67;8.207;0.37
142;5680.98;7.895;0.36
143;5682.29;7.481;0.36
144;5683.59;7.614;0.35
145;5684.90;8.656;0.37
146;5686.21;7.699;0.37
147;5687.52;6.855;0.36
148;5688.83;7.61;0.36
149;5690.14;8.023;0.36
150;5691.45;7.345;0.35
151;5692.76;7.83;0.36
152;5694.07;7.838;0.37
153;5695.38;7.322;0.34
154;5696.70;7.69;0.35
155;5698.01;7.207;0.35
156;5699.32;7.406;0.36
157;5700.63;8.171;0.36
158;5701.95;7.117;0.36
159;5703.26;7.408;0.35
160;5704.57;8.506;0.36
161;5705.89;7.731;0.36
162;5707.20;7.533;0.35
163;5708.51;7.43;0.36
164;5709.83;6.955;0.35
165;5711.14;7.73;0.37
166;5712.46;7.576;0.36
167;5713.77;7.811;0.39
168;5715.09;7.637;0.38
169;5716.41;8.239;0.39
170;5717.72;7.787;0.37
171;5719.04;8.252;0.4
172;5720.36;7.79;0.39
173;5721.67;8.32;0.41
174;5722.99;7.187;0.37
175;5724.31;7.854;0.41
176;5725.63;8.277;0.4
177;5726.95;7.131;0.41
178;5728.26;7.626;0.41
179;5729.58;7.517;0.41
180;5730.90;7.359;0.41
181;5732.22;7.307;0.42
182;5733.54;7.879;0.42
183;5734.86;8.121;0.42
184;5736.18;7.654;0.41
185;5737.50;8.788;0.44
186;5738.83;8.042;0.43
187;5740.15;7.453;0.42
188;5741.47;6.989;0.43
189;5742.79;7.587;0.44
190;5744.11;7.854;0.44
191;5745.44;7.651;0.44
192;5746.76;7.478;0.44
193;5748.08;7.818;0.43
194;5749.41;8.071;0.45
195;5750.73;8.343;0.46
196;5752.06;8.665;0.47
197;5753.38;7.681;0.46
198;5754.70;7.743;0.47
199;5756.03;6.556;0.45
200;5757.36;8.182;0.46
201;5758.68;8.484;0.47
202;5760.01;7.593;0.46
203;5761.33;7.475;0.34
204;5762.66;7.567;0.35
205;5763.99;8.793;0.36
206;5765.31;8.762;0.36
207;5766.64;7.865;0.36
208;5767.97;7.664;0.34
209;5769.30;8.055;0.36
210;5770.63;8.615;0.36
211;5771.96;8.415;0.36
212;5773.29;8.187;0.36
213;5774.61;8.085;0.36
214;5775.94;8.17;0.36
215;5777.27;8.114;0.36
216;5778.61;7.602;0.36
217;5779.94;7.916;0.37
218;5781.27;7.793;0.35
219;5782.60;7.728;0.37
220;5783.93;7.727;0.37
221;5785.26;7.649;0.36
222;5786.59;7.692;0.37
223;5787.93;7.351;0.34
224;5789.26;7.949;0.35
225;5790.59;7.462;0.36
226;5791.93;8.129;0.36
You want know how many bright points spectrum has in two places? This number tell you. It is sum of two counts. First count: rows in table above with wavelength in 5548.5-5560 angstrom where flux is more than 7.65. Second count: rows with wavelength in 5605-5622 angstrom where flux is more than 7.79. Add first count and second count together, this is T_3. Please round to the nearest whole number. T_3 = 6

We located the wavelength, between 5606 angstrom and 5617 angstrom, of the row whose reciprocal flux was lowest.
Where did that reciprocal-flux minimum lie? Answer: 5610.78 angstrom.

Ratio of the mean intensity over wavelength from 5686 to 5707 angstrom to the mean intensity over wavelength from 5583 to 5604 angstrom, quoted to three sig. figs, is 1.14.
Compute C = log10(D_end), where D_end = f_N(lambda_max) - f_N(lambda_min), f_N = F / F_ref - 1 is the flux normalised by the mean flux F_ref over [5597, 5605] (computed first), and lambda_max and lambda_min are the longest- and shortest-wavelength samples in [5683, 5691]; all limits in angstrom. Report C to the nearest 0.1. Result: -1.2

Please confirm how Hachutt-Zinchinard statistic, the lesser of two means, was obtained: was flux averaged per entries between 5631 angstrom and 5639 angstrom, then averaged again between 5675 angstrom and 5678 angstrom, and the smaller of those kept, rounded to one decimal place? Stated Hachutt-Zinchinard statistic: 7.9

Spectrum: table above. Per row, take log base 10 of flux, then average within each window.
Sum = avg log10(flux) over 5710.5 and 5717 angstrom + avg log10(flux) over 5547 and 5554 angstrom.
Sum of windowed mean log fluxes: 1.77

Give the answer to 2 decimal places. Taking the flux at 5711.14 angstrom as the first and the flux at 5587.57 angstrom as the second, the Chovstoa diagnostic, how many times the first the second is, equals 0.77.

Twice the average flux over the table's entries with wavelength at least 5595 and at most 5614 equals 14.4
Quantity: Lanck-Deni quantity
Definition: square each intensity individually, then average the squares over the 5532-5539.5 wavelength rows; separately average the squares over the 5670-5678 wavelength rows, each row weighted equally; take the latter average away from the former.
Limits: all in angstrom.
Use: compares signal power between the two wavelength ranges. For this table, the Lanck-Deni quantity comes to -10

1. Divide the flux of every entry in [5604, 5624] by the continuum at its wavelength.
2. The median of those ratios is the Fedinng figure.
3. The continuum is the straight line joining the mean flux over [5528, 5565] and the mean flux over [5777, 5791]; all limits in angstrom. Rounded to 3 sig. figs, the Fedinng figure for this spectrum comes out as 1.02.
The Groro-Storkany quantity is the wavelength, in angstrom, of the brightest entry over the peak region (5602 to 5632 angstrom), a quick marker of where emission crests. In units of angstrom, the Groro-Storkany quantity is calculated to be 5631.49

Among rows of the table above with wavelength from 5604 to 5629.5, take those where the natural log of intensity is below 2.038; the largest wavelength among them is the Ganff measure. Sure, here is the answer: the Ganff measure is 5628.89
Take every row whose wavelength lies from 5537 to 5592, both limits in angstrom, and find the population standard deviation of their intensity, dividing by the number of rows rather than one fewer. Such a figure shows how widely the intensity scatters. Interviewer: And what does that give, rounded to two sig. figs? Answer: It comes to 0.63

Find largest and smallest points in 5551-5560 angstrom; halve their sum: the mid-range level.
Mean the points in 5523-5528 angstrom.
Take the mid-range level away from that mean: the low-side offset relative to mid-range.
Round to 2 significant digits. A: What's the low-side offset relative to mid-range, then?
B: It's -0.39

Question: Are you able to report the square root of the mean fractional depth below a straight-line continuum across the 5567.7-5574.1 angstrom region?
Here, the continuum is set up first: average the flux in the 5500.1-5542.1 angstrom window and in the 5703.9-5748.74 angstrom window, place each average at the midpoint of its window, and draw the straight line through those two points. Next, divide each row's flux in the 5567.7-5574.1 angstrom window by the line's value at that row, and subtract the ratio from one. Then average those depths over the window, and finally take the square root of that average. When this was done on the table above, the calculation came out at 0.17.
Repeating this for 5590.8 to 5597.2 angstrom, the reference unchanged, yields 0.18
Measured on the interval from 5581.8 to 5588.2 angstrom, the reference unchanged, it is 0.29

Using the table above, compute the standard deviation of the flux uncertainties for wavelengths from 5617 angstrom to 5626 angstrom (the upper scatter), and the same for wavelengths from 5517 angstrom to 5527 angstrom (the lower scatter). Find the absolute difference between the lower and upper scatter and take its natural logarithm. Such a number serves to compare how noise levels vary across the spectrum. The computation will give -6.2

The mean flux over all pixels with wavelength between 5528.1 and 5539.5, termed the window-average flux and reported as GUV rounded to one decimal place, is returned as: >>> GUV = 6.9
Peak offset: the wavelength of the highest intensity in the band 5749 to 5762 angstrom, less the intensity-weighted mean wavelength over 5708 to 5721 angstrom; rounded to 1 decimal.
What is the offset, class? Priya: 37.5 angstrom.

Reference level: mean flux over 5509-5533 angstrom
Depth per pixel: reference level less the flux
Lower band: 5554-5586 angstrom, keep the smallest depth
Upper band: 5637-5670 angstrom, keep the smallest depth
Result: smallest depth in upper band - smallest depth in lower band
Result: 1.2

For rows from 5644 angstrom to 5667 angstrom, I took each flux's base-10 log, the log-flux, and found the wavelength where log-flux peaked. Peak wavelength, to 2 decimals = 5652.27 angstrom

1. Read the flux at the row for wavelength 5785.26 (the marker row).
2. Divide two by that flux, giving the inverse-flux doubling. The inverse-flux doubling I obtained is 0.261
